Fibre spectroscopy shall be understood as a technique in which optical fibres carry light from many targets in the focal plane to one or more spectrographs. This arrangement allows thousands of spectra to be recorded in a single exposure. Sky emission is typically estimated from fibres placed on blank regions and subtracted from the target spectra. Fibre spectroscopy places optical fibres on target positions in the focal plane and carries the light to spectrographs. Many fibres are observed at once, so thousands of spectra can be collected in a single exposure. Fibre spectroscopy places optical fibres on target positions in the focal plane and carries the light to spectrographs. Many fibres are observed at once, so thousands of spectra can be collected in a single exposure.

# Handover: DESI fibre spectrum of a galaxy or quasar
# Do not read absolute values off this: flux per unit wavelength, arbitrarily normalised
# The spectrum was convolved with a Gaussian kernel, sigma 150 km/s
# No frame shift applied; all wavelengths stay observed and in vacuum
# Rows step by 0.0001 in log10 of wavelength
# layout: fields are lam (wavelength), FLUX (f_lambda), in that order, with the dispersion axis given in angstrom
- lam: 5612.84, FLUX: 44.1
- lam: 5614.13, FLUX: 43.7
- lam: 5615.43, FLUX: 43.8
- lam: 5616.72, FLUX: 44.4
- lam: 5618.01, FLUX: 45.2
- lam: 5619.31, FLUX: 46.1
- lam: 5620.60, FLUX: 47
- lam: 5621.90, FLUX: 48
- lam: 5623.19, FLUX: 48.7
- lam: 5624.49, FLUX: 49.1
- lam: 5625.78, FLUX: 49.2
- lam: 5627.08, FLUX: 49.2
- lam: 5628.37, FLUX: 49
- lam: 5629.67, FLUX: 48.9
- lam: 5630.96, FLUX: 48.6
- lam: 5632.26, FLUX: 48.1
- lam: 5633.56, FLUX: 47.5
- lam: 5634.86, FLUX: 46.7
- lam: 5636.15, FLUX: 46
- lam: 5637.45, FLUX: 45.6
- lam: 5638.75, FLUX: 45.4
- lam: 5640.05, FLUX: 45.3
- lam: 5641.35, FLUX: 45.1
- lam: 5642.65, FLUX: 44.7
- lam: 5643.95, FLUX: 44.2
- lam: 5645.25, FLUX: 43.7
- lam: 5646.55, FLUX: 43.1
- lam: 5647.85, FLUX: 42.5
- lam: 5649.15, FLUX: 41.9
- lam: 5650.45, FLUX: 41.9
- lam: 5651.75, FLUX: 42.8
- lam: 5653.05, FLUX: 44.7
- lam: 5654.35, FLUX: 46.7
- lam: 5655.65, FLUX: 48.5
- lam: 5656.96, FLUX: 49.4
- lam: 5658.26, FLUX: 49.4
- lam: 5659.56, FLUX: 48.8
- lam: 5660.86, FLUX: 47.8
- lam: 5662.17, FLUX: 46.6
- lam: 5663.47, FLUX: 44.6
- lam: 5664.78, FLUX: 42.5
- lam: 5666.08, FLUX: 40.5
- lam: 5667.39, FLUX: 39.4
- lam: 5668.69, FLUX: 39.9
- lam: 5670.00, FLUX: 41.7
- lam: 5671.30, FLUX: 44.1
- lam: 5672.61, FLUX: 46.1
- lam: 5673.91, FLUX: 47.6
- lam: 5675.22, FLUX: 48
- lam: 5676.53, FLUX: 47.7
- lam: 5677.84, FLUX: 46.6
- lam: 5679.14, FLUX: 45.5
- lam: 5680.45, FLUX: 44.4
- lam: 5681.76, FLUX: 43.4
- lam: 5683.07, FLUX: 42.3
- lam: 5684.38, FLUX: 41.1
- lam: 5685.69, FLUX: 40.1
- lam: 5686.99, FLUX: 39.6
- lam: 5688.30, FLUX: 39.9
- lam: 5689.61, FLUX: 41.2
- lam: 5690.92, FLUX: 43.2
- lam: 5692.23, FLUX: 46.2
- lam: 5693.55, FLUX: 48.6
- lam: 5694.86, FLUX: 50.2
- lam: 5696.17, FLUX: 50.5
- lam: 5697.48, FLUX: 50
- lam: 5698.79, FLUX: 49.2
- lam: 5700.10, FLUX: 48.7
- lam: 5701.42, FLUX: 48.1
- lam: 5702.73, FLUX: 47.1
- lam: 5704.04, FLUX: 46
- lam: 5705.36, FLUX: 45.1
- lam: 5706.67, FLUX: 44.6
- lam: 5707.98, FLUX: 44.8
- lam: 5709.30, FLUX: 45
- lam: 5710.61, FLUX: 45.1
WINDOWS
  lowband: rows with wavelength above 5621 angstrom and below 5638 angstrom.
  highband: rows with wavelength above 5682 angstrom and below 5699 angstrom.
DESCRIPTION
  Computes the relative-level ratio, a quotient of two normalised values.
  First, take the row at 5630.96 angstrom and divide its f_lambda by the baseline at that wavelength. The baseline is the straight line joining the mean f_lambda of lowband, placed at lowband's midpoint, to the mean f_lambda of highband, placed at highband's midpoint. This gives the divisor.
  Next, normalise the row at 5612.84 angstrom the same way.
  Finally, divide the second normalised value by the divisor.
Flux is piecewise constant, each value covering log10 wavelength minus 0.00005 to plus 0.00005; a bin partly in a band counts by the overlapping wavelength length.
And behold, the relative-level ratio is 0.889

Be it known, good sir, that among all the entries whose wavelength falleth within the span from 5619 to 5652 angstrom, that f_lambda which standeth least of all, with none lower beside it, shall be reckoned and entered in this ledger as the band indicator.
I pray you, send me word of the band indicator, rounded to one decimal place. 41.9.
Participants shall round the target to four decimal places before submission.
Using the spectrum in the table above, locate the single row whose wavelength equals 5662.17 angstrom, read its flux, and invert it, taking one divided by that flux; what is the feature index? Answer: 0.0215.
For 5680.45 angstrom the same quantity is 0.0225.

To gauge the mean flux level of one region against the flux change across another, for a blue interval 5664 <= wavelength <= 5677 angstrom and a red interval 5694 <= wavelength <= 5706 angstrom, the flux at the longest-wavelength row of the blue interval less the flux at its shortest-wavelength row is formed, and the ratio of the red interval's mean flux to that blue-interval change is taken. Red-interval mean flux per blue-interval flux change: 9.3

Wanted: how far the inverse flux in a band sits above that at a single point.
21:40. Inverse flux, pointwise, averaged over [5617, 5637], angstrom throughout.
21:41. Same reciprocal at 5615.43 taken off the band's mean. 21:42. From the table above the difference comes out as -0.0019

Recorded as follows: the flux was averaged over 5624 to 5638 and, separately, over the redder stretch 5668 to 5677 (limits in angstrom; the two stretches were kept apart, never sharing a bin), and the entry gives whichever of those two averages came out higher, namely 48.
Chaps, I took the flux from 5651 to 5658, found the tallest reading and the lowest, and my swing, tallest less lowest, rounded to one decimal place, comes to 6.6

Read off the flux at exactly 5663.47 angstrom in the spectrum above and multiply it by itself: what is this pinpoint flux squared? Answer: 1989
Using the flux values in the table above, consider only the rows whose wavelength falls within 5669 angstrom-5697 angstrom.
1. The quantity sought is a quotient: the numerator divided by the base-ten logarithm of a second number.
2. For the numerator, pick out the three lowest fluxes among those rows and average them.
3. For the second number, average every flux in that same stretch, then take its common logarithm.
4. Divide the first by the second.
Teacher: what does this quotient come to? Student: 24.2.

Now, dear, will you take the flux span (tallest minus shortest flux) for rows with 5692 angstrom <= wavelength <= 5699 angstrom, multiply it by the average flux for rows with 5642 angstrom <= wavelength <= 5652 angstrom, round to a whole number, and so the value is 185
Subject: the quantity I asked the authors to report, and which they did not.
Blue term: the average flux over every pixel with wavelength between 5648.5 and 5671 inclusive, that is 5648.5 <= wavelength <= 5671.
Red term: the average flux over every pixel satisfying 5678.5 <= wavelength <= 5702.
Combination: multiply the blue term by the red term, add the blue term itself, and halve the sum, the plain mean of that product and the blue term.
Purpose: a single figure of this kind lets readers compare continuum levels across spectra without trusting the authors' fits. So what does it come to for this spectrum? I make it 1027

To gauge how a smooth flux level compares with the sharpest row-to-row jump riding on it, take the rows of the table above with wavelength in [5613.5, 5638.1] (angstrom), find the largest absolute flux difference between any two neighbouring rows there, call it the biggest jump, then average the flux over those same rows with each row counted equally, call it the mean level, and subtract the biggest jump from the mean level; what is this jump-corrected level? 46.1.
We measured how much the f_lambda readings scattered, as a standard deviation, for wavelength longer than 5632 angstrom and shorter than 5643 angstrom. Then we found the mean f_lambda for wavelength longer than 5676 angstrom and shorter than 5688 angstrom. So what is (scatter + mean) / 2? 22.2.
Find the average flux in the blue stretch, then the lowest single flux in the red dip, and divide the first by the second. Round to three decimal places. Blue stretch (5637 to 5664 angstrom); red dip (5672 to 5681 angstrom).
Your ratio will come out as 1.022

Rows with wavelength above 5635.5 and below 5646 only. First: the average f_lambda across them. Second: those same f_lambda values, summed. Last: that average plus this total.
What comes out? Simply 405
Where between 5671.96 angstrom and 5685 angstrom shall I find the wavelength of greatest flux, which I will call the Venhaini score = 5675.22 angstrom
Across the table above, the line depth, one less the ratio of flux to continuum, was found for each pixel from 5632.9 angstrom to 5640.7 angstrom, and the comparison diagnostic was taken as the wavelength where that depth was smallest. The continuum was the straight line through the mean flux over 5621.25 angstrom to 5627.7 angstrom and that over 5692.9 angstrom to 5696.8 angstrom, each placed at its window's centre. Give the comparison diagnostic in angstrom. 5633.56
